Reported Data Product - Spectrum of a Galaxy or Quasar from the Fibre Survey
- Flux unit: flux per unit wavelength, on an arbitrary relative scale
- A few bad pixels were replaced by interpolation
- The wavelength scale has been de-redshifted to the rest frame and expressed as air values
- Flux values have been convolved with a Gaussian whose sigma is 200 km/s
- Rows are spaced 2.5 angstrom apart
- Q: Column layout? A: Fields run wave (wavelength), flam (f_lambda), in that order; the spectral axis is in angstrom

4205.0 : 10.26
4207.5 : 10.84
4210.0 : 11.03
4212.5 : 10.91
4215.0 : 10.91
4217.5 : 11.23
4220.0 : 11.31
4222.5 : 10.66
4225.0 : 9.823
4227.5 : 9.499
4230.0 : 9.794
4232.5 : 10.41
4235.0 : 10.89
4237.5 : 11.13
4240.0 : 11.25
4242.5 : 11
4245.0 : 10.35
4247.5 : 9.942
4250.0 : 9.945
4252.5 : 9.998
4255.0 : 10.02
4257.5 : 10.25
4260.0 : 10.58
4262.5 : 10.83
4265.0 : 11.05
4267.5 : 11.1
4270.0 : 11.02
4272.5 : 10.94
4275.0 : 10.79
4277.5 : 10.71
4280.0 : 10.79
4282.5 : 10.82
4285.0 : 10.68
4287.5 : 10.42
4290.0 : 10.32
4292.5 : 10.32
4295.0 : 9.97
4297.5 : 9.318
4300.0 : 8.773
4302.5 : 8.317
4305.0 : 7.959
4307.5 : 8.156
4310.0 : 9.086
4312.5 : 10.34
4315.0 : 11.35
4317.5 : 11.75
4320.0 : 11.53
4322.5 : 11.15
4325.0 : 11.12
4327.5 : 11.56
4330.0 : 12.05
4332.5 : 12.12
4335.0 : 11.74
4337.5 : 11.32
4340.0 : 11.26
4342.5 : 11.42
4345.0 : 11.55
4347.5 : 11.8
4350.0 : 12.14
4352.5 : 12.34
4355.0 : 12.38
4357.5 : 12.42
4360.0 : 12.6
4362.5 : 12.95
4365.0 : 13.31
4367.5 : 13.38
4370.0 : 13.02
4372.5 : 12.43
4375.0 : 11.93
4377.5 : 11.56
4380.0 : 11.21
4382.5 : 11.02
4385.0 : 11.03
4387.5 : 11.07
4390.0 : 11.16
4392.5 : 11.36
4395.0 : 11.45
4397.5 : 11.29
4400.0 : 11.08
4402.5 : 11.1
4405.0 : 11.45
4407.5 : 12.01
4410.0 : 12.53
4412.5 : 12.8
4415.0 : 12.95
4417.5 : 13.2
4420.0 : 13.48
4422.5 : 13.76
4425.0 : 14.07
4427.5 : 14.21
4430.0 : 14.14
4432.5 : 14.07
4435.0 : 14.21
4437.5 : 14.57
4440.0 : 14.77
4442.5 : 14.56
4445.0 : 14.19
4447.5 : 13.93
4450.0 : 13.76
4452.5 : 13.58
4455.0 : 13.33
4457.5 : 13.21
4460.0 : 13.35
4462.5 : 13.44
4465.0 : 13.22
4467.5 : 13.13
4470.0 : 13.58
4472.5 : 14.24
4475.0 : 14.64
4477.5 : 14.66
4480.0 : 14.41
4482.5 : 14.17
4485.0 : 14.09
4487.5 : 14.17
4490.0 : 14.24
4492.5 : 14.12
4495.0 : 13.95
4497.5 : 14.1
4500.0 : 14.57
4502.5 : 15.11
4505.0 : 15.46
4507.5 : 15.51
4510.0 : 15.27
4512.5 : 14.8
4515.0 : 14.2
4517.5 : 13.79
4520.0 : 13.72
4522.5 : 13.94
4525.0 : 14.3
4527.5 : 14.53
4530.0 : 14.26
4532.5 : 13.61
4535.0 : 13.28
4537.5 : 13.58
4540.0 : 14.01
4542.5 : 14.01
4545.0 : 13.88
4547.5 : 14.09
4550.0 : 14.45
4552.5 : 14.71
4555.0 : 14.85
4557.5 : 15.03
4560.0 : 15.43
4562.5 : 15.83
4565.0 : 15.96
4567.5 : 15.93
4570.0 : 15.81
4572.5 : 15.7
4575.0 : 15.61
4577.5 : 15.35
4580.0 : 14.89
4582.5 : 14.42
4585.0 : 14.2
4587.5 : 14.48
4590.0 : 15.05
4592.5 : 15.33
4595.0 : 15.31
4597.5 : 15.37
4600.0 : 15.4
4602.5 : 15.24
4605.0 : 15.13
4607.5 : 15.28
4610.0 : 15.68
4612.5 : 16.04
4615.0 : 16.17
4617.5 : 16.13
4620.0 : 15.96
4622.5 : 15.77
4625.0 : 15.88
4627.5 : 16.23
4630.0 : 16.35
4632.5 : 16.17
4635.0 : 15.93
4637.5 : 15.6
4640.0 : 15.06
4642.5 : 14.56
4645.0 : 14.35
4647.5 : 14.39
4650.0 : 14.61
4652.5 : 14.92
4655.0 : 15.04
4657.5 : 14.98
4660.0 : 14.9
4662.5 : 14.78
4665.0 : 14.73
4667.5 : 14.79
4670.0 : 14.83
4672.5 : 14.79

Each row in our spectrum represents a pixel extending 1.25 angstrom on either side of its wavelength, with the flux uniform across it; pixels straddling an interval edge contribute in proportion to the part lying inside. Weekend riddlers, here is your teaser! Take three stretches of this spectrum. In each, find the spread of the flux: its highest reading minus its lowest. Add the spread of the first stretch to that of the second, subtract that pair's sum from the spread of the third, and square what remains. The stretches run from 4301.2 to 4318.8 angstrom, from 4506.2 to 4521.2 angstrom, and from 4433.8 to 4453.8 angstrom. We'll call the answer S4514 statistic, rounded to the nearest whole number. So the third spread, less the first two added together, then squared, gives 19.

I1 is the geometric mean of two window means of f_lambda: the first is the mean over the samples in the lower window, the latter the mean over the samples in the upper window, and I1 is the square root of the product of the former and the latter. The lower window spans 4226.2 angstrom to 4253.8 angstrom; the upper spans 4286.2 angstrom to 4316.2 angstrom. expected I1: 9.9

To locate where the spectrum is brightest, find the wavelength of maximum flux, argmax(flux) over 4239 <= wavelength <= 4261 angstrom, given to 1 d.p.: 4240.0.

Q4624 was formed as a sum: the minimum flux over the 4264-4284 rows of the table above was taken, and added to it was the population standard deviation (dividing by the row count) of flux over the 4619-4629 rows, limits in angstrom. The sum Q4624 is 10.9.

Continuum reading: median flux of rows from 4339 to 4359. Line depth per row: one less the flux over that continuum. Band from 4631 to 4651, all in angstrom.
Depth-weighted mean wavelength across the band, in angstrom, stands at 4640.1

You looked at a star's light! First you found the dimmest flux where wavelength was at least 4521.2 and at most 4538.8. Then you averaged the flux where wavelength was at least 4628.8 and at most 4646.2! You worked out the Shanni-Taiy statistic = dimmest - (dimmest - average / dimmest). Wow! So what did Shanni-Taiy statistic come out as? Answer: 1.16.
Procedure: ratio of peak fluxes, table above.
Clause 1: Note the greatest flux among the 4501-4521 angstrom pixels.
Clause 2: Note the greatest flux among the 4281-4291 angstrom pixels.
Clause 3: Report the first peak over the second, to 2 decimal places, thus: 1.43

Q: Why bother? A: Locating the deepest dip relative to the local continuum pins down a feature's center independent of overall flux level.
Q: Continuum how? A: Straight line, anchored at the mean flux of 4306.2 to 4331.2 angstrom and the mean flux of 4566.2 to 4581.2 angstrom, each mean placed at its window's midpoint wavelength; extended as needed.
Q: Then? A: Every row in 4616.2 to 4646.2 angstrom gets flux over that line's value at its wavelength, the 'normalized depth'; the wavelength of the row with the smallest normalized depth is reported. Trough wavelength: 4645.0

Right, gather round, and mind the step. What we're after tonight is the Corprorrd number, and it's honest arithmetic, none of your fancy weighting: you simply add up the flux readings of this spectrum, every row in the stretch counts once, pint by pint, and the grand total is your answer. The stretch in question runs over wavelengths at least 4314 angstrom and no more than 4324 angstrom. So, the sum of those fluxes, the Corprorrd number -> 45.8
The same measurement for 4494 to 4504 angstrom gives 57.7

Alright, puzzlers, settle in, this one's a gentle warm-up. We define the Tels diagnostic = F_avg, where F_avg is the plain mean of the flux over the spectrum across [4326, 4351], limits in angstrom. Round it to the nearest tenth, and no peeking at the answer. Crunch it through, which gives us 11.7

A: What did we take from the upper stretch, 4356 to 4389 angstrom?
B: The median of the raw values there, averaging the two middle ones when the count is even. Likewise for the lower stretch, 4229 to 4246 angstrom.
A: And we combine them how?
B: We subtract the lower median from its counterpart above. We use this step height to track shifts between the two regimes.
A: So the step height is 1.5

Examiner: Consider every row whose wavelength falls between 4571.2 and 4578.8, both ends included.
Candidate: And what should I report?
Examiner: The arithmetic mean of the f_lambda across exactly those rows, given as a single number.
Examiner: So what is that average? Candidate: 15.6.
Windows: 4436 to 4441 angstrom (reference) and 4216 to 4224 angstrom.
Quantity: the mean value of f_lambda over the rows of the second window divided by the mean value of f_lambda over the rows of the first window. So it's 0.75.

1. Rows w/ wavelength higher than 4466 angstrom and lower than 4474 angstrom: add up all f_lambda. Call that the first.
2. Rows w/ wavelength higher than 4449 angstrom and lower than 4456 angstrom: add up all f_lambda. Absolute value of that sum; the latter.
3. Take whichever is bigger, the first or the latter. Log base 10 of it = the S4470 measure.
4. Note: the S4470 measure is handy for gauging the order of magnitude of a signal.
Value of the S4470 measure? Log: 1.61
